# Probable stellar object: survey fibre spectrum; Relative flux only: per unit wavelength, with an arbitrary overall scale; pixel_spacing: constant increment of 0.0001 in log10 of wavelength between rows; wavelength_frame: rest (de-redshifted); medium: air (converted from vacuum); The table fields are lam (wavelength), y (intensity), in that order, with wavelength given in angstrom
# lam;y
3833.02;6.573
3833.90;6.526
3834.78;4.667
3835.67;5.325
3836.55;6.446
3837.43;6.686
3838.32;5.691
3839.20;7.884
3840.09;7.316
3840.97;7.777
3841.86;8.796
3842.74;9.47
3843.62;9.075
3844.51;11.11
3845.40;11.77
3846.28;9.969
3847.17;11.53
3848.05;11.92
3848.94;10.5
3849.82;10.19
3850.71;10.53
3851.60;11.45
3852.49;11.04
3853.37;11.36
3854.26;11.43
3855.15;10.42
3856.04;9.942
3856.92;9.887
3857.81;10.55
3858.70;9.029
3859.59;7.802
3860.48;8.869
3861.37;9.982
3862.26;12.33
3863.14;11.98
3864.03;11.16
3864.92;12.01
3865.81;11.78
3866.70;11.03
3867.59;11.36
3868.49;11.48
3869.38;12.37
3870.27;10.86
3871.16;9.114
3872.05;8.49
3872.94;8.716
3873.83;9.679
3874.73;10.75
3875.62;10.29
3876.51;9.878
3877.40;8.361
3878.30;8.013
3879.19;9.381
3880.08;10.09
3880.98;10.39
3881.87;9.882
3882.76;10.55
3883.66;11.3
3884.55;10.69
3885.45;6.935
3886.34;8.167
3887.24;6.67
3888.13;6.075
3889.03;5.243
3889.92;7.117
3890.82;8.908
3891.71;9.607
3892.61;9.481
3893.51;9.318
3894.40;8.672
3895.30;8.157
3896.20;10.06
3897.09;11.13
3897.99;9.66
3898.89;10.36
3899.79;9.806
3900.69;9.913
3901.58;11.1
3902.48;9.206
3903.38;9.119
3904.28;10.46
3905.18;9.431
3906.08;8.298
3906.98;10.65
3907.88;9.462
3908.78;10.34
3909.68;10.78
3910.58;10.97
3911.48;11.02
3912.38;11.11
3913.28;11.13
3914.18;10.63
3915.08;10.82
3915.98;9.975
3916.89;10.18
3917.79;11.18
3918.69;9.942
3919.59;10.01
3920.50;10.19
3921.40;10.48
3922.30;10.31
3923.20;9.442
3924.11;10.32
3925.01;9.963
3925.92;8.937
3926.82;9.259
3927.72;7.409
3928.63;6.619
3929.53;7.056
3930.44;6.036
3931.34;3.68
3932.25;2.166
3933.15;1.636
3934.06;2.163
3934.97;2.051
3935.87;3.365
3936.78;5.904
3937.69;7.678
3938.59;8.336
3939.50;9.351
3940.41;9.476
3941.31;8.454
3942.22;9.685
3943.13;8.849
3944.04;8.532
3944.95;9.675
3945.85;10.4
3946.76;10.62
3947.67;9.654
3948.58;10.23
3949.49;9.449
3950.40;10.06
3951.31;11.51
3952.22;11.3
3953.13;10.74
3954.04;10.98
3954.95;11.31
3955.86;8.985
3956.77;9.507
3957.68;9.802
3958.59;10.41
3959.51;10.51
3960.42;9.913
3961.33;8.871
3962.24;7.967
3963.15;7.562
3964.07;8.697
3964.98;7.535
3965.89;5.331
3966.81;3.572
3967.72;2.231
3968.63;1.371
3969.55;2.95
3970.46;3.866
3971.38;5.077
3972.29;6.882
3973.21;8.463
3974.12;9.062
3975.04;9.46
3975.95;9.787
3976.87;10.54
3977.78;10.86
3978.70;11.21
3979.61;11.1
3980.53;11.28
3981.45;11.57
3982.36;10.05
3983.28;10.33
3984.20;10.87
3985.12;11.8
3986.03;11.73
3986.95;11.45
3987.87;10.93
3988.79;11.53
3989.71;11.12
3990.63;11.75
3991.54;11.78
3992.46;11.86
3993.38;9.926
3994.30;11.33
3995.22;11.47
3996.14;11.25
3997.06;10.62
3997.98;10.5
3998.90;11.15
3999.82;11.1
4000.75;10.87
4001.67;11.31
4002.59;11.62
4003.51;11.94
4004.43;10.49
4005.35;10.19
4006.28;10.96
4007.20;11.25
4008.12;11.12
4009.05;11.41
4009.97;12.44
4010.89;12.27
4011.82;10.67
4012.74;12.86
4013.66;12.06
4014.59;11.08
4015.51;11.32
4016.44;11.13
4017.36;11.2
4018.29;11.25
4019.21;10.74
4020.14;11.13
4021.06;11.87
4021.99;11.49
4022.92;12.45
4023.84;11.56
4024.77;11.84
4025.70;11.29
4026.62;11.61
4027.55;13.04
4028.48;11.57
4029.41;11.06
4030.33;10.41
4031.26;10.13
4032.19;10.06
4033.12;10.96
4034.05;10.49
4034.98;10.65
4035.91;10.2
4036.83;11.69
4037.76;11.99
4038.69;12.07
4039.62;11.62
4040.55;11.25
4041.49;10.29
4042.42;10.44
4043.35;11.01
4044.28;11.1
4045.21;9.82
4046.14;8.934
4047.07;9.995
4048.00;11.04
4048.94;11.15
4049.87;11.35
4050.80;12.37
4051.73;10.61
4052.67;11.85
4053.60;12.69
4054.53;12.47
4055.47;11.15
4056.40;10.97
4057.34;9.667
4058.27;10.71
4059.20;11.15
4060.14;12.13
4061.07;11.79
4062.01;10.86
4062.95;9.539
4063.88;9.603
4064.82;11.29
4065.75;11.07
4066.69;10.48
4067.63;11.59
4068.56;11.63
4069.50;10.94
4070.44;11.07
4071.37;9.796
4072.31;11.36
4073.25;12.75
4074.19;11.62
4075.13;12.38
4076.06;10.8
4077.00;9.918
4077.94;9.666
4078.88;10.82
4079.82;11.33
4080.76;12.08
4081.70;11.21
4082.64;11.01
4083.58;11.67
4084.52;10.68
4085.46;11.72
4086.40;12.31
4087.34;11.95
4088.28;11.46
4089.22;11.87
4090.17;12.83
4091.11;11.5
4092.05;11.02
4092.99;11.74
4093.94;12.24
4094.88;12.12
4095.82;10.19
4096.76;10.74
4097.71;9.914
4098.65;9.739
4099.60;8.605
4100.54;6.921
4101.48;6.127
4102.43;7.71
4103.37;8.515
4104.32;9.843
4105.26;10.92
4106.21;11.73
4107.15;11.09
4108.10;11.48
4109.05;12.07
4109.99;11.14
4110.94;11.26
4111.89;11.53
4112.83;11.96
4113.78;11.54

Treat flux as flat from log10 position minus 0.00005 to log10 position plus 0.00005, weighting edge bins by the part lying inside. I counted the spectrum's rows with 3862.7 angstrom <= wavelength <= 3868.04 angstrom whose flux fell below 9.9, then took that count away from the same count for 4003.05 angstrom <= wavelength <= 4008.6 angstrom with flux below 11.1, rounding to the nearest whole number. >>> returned 3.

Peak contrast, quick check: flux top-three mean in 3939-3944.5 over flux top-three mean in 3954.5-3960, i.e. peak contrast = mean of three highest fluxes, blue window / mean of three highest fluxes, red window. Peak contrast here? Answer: 0.88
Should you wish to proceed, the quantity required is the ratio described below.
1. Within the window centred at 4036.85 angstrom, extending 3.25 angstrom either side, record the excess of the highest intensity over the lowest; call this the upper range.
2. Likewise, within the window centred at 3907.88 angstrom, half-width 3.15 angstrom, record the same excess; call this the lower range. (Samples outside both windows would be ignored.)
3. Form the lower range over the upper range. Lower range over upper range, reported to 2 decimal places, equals 1.43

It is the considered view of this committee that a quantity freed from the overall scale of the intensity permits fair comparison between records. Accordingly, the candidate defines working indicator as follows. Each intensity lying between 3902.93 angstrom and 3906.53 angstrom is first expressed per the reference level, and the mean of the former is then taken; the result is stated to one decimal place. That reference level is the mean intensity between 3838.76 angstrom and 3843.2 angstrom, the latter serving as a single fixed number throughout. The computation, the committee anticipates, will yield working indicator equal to 1.1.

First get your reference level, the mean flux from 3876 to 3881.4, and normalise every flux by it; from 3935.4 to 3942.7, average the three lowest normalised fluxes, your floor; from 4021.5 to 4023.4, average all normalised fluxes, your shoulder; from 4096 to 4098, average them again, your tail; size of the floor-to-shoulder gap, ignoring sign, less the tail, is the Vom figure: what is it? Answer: -0.43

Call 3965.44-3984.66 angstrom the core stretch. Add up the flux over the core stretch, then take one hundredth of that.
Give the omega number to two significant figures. 1.7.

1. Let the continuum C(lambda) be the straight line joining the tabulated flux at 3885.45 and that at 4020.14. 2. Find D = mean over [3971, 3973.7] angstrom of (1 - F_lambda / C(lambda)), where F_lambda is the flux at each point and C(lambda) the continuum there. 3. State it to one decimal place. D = 0.3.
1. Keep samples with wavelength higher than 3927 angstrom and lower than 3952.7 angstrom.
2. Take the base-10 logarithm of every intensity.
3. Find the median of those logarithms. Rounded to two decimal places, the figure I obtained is 0.93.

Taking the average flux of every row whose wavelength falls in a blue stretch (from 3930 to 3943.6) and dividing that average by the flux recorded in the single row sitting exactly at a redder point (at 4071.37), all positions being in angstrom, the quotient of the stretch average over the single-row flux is 0.60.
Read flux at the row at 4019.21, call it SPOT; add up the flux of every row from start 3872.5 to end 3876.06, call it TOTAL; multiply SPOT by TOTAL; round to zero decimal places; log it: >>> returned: 424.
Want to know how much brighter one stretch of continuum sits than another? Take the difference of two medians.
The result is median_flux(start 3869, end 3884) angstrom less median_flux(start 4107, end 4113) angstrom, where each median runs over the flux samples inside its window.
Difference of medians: -1.6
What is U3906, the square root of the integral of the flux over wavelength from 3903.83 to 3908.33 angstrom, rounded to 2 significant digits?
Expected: 6.6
